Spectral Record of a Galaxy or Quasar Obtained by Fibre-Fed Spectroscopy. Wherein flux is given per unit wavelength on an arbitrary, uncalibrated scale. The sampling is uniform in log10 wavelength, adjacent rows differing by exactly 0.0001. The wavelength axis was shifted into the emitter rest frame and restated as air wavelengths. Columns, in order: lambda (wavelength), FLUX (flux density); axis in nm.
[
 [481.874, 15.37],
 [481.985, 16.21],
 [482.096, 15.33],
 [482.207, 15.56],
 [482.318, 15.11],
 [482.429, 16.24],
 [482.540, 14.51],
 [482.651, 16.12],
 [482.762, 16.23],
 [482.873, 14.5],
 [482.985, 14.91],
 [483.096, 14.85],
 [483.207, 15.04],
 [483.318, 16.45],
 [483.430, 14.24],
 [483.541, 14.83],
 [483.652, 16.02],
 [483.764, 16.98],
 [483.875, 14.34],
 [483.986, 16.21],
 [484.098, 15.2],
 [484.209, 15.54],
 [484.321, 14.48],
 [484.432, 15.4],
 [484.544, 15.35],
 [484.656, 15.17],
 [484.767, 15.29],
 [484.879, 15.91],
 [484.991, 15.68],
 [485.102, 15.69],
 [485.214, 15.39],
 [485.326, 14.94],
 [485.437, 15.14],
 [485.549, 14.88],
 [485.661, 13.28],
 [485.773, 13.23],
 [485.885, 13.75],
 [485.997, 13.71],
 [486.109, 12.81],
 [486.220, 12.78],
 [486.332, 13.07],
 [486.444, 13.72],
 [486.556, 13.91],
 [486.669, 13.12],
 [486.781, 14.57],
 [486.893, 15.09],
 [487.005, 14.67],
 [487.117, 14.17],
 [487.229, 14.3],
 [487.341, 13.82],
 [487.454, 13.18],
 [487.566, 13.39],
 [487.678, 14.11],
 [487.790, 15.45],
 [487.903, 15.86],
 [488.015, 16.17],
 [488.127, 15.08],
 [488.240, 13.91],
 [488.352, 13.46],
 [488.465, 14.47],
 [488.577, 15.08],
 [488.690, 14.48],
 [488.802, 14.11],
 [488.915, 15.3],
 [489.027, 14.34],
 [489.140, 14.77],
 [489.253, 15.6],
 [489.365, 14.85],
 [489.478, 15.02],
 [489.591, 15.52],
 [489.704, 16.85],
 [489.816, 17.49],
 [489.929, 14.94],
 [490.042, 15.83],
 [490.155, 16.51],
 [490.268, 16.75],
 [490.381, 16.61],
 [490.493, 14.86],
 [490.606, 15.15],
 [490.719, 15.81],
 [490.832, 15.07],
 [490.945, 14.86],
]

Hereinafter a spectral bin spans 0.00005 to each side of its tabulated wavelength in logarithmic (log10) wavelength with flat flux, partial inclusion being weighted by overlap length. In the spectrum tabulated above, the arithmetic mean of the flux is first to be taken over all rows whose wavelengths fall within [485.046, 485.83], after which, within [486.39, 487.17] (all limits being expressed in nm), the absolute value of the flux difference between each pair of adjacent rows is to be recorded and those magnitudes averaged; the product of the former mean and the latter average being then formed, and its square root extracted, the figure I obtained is 3.1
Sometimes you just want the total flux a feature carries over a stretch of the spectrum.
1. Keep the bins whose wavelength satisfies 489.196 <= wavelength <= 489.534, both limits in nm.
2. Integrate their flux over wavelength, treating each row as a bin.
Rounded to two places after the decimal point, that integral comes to 5.12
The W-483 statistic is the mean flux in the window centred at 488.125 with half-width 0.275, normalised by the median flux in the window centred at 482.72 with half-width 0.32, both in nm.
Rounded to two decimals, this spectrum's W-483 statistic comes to 0.96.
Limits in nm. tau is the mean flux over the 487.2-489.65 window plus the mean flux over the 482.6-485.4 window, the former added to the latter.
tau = 30.0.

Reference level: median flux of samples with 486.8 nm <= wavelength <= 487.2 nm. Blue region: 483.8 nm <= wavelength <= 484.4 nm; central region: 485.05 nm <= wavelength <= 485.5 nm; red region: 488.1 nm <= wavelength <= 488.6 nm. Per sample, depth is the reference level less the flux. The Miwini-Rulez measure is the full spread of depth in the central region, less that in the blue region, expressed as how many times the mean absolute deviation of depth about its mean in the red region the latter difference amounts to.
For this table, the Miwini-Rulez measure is -2.0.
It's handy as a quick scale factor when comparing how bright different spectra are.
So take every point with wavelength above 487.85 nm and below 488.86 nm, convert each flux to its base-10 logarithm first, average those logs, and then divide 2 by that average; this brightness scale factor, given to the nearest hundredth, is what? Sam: 1.71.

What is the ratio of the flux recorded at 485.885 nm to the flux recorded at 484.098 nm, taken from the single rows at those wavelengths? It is 0.90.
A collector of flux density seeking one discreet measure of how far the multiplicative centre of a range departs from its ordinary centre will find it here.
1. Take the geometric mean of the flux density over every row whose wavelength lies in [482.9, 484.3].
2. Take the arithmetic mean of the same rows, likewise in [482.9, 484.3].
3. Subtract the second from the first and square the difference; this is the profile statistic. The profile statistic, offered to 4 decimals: 0.0005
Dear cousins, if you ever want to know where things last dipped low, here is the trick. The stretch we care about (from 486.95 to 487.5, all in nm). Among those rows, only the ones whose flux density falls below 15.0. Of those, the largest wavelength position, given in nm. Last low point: 487.454 nm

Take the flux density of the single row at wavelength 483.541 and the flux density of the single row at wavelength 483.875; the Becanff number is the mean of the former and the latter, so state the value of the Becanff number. 14.6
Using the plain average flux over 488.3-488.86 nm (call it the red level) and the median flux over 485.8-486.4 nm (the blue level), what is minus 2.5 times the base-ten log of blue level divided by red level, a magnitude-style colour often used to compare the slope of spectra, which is 0.099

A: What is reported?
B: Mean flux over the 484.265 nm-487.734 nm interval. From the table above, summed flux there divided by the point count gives 14.3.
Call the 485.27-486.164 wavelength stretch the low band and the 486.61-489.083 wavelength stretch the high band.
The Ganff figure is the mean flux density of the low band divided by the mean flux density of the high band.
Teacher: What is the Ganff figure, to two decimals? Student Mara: 0.97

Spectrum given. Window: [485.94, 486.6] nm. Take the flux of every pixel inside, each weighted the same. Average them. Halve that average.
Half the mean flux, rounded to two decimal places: 6.67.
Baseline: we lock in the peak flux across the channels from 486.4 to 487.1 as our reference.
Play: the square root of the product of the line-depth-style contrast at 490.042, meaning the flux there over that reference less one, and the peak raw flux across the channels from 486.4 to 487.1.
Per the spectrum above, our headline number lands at 0.9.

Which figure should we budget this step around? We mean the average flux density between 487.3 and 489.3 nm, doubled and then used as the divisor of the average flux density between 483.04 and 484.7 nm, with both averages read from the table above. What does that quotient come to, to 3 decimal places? 0.526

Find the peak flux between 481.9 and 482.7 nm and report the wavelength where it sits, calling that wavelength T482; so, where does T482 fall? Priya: 482.429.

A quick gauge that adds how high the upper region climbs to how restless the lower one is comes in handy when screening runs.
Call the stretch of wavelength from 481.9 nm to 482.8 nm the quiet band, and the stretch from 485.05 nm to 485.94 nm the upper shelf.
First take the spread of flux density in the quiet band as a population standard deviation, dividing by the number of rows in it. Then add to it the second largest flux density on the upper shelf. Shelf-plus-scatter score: 16.0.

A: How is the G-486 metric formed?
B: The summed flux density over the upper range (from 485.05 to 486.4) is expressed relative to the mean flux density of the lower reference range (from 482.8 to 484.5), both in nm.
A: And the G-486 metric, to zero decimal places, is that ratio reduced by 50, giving -39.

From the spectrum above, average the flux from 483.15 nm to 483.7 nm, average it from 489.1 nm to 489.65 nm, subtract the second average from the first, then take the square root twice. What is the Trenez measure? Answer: 0.64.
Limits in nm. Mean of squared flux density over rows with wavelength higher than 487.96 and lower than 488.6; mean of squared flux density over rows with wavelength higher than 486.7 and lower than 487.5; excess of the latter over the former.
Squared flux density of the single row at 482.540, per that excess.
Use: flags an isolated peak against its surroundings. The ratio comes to -16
